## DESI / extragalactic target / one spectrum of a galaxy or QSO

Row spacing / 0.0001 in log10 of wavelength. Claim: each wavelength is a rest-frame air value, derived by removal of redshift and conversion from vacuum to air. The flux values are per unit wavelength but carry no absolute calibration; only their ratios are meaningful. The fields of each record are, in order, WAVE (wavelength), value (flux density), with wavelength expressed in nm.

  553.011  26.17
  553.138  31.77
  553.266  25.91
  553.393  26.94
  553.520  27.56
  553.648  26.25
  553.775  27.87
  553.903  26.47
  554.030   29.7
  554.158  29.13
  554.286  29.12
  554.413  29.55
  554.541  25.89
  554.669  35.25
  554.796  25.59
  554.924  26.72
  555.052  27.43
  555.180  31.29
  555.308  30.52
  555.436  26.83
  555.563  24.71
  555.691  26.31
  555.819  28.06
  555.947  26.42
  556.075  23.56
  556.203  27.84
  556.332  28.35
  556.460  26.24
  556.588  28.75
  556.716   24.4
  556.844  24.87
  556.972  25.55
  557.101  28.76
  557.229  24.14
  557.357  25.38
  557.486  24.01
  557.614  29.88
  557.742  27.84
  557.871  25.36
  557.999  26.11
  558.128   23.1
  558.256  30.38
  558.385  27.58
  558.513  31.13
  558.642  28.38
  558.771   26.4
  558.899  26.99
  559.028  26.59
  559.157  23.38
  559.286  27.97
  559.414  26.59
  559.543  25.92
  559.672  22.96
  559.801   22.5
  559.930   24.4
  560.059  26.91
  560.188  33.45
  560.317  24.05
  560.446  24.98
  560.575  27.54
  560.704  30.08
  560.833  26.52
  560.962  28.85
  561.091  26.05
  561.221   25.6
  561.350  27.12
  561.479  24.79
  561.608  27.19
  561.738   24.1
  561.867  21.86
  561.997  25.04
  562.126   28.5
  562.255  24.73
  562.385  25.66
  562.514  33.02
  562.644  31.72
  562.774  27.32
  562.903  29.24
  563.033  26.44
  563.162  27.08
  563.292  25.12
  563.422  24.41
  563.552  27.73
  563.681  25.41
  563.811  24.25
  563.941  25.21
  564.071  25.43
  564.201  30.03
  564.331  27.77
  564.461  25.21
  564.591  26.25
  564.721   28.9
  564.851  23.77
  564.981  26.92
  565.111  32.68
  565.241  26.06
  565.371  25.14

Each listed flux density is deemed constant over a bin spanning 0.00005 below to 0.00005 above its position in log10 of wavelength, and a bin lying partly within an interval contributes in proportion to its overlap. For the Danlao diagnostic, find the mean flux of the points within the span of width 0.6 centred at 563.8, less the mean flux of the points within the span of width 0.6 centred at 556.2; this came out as -0.88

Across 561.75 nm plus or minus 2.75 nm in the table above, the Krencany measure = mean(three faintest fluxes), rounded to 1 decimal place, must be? 22.4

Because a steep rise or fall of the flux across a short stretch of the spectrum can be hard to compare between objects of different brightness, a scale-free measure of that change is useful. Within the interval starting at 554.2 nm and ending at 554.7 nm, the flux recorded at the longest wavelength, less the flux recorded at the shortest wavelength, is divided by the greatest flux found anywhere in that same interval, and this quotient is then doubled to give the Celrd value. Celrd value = 0.35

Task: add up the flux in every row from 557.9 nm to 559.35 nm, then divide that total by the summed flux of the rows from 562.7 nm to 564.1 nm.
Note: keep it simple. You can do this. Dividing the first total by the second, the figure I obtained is 1.04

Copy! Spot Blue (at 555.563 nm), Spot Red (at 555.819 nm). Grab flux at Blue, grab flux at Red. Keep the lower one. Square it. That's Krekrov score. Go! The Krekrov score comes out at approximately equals 611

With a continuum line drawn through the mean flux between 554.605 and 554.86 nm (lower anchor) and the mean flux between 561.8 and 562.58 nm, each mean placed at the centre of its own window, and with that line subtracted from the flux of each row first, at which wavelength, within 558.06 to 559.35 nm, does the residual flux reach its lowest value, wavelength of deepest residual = 558.128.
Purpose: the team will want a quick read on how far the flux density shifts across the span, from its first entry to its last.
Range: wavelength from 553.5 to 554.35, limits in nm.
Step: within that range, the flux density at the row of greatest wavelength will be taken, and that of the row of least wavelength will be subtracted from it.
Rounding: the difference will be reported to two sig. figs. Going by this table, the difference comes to 1.6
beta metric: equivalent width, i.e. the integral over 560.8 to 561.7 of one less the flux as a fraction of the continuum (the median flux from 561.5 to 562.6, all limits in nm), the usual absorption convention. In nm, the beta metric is -0.04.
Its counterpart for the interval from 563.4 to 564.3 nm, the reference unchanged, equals -0.03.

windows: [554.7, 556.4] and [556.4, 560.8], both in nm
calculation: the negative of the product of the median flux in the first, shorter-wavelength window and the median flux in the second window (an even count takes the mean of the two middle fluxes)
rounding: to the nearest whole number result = -706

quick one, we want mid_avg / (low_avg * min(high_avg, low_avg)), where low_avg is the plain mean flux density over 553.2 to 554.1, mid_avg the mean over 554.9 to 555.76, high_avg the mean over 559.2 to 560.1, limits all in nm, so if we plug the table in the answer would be 0.040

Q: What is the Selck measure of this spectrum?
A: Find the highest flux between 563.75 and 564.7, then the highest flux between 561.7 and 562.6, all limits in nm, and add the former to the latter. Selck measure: 63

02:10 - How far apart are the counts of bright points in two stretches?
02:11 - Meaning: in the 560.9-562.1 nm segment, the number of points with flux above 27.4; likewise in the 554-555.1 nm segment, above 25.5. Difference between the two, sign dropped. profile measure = 8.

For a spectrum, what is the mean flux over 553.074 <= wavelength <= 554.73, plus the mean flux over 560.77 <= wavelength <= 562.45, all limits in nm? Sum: 54.4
